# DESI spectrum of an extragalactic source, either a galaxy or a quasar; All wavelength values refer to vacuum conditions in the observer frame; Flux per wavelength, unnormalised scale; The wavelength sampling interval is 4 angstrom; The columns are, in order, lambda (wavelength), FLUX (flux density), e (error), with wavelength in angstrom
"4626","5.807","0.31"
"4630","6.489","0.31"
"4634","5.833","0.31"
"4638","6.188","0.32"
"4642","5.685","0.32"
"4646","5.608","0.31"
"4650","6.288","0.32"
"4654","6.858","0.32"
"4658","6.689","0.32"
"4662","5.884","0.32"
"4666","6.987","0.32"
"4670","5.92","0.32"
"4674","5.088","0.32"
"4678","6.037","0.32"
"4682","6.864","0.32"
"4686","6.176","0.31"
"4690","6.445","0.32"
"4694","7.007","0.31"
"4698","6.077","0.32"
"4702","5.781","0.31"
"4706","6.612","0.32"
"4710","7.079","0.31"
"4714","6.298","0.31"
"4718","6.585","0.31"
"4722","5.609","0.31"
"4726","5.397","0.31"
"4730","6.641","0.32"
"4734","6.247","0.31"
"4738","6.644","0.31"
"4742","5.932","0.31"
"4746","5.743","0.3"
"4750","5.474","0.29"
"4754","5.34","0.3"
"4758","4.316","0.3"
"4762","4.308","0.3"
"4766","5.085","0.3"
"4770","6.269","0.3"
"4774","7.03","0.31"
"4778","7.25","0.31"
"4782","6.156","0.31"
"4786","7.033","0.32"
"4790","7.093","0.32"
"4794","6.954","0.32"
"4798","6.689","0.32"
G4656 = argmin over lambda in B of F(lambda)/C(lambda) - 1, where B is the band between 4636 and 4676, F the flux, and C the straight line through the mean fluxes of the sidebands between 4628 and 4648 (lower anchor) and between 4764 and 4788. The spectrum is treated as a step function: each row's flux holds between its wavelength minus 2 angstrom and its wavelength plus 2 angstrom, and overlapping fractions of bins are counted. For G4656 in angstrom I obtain 4674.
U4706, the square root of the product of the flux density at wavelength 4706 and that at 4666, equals 6.8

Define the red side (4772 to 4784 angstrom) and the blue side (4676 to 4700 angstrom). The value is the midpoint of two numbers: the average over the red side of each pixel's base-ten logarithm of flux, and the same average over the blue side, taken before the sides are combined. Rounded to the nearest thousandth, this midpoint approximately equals 0.820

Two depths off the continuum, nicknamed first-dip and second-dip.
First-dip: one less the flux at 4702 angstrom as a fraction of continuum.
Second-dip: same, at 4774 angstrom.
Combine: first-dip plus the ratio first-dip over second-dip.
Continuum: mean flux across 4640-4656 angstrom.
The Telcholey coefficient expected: -0.30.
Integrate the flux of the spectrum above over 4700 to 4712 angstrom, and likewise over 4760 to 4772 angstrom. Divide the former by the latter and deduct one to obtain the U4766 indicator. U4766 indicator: 0.24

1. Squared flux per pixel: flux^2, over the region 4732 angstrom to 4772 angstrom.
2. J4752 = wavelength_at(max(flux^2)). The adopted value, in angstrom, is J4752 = 4738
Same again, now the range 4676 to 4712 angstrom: 4710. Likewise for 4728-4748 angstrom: 4738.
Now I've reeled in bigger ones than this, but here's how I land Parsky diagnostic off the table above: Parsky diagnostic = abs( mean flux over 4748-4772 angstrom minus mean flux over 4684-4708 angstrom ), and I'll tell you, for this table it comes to 1.2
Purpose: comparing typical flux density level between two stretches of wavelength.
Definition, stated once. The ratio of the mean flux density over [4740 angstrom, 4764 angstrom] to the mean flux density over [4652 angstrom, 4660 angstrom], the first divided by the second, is 0.77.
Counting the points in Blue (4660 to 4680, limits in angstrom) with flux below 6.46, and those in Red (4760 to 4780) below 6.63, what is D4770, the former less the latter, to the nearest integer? 1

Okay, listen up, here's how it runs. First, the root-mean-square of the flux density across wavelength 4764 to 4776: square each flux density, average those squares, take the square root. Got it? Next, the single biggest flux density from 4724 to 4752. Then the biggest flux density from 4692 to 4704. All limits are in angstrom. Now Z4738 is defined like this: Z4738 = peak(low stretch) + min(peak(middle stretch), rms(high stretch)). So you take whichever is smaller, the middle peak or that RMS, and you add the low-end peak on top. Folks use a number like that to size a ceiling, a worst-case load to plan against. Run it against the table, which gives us 13.2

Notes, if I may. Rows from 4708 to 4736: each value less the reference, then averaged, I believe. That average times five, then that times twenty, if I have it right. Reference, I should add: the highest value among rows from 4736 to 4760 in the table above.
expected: -38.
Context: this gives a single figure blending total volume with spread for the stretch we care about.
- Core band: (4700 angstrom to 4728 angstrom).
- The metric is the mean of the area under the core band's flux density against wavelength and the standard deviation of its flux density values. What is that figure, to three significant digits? 87.0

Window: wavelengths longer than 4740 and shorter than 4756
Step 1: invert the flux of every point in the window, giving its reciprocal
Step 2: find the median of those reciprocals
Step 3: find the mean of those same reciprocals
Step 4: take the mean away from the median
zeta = 0.000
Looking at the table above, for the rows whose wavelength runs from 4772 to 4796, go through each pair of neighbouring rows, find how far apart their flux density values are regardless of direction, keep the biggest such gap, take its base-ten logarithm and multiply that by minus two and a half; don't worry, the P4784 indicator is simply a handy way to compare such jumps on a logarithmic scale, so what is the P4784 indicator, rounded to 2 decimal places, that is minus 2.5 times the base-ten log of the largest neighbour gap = -0.10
